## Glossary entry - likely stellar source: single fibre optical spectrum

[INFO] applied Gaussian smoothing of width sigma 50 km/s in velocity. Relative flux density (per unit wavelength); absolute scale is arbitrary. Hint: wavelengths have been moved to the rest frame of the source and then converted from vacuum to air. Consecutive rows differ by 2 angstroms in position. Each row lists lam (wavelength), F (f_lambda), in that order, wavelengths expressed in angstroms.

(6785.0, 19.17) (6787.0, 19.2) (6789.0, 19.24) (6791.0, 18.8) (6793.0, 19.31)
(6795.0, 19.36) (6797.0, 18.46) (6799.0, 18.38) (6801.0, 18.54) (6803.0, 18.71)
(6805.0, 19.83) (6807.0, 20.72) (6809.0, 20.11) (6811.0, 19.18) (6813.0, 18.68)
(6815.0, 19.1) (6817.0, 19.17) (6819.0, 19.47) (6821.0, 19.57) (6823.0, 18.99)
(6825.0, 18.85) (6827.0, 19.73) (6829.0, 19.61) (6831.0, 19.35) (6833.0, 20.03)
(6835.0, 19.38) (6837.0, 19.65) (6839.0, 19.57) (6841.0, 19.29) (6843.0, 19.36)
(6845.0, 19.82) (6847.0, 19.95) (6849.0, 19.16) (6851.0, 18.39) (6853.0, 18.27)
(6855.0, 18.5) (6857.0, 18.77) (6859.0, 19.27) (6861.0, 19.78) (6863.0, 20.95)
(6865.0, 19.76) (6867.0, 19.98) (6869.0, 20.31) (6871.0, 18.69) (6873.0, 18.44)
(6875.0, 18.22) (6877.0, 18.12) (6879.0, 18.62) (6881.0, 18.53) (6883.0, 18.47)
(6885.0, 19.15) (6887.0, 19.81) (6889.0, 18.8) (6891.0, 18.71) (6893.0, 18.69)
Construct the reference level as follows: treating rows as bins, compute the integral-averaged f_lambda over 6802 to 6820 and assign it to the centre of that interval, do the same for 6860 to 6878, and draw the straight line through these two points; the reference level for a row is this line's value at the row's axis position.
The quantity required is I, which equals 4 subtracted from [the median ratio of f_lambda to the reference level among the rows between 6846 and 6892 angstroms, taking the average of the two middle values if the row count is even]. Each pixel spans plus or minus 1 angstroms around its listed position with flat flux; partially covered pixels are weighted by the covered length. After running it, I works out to -3.03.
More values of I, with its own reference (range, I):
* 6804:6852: -3.00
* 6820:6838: -2.99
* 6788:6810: -3.01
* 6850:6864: -3.03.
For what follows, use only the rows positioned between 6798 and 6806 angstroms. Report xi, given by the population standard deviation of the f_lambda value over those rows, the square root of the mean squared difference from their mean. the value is 0.57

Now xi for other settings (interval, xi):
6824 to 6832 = 0.34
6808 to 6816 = 0.52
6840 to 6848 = 0.28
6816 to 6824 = 0.23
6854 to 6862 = 0.49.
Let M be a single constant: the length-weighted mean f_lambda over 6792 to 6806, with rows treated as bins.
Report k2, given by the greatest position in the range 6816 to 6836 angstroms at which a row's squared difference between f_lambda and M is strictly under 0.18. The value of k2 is 6831.0 angstroms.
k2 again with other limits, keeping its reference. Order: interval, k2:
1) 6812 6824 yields 6823.0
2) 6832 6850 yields 6849.0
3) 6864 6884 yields 6881.0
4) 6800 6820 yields 6817.0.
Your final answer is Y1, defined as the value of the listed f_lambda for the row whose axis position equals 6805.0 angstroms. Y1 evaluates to 19.83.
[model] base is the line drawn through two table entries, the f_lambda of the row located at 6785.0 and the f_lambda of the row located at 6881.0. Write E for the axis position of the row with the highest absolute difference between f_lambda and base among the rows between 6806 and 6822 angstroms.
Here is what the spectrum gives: 6807.0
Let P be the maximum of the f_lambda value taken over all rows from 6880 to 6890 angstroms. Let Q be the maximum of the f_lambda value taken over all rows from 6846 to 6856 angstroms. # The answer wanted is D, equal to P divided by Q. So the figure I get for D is 0.99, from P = 19.81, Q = 19.95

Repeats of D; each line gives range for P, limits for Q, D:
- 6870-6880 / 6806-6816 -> 0.90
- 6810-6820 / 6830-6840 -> 0.97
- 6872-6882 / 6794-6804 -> 0.96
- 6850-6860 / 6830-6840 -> 0.96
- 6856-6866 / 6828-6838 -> 1.05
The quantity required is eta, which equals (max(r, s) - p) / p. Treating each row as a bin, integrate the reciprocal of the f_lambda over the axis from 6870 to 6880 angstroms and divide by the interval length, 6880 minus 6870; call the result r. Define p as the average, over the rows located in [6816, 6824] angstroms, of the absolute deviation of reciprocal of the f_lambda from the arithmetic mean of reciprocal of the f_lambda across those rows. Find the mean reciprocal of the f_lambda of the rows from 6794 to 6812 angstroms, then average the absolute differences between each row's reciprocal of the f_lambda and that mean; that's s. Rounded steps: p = 0.0006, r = 0.0543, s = 0.0018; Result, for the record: 91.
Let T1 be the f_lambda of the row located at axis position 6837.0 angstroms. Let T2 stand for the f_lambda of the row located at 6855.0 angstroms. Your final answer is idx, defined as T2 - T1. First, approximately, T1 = 19.65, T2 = 18.5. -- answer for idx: -1.15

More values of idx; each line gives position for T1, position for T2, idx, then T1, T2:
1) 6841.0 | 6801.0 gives -0.75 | 19.29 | 18.54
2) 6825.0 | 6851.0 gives -0.46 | 18.85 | 18.39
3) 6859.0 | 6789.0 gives -0.03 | 19.27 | 19.24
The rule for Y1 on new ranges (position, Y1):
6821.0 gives 19.57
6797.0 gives 18.46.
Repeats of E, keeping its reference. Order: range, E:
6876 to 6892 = 6887.0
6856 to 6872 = 6863.0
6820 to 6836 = 6833.0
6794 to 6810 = 6807.0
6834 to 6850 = 6847.0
